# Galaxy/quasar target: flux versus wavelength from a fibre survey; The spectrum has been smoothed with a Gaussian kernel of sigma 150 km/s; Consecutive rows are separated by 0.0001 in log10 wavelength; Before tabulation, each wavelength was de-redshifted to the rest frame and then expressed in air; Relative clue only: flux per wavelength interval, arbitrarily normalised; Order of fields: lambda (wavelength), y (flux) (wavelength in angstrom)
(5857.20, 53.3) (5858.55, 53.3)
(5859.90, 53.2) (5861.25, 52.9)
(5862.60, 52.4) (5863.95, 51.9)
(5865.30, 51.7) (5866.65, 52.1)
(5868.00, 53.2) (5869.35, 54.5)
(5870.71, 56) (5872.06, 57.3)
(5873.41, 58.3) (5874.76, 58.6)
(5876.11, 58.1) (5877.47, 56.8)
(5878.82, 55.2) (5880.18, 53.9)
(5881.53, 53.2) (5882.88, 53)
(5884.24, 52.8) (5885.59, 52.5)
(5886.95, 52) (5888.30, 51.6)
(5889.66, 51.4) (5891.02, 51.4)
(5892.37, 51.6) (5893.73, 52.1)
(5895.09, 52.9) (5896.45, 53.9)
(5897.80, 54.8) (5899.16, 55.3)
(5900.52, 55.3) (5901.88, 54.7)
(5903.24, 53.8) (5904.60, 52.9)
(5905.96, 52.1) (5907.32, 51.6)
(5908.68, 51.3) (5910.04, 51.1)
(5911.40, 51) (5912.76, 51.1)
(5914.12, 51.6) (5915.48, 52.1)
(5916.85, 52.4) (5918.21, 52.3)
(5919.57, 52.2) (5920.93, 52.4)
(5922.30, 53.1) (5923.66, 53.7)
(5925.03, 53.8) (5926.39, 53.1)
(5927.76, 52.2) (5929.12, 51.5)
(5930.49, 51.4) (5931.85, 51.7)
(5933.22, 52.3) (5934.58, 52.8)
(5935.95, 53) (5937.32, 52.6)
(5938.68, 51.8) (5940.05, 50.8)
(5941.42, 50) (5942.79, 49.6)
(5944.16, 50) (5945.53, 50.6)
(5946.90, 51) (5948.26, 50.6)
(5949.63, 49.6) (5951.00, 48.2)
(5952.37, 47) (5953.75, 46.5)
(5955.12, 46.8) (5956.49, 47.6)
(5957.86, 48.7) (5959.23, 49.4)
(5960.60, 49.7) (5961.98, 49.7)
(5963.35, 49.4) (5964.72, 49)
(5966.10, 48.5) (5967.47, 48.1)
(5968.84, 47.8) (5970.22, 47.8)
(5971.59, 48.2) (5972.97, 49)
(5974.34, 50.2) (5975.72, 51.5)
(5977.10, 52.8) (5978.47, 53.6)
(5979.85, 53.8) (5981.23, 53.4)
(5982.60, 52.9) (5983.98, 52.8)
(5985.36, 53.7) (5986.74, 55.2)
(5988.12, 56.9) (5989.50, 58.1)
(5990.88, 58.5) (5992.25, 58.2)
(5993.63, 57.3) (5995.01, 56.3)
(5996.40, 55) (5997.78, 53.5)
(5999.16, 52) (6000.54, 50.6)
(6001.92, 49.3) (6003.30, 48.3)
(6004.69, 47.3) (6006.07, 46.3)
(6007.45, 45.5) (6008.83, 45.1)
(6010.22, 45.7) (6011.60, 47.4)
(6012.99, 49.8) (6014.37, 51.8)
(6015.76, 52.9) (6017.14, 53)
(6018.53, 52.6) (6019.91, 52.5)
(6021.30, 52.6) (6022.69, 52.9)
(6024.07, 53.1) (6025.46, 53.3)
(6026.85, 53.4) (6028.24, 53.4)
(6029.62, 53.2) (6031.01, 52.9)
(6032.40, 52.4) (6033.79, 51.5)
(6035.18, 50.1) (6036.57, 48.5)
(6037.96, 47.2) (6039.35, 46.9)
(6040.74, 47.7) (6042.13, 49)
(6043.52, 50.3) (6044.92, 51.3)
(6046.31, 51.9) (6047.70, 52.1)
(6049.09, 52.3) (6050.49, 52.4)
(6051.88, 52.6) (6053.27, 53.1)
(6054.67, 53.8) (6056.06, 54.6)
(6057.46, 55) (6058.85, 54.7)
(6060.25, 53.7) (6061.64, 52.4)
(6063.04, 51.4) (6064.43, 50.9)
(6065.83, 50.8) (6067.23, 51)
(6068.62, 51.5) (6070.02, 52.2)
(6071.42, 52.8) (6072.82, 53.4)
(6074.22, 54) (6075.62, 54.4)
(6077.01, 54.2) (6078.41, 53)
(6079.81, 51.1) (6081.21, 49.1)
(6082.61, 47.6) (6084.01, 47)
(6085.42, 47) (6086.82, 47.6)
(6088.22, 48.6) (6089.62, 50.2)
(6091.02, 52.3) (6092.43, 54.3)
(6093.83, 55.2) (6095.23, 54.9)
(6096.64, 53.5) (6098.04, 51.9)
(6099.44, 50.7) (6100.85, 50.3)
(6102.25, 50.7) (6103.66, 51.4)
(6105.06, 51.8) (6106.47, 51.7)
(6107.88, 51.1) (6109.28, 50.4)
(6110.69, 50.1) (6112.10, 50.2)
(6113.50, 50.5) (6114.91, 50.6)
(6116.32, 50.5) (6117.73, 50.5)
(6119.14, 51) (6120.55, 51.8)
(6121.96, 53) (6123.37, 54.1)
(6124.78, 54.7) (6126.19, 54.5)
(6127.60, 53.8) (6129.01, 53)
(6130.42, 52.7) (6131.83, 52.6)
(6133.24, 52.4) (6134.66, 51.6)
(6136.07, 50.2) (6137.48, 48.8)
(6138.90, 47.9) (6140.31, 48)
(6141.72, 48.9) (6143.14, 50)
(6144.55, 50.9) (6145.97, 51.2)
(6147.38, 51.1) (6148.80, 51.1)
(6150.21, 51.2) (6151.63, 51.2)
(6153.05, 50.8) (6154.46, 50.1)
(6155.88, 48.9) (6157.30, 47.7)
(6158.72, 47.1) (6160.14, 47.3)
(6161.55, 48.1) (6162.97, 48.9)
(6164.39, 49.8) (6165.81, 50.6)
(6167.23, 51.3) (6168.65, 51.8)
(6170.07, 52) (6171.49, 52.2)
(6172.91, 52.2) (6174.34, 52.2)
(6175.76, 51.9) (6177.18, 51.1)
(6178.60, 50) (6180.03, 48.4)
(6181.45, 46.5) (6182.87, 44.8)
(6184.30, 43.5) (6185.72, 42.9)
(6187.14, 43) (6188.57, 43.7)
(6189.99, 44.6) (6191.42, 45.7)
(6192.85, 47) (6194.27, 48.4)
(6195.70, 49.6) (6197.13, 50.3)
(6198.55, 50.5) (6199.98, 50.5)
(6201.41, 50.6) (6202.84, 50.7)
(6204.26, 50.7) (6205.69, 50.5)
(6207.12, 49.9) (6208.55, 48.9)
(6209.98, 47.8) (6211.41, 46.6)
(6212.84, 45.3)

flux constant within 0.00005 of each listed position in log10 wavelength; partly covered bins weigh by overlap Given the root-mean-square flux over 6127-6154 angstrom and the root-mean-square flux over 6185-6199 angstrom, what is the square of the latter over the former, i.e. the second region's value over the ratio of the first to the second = 42.7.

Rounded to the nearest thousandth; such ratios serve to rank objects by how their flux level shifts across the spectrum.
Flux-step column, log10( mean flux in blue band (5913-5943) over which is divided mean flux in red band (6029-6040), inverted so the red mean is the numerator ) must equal -0.015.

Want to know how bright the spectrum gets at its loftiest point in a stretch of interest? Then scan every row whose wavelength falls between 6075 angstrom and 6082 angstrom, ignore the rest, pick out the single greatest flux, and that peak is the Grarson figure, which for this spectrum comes 54.4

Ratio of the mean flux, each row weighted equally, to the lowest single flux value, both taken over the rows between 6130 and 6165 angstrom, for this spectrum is 1.06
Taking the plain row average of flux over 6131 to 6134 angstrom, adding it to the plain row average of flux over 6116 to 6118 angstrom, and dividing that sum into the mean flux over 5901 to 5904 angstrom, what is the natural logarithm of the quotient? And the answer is -0.64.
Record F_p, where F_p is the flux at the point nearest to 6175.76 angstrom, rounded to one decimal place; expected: 51.9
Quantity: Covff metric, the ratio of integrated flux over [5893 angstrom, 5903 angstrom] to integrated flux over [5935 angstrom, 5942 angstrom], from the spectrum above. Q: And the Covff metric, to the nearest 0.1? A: 1.5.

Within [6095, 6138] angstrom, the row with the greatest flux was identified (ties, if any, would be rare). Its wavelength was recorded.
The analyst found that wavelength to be 6095.23 angstrom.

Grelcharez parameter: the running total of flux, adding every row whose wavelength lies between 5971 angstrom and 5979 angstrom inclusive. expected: 305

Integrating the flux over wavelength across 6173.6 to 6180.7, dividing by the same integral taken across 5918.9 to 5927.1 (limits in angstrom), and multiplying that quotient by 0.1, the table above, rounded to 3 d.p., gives 0.083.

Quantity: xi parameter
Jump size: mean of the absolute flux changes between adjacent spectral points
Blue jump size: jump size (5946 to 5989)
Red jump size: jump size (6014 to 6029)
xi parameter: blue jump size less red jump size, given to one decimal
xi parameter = 0.4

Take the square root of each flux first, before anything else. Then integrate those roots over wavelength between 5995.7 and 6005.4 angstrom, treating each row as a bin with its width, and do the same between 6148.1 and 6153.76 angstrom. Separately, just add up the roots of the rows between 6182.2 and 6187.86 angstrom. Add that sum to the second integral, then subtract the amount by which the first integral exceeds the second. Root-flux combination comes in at 38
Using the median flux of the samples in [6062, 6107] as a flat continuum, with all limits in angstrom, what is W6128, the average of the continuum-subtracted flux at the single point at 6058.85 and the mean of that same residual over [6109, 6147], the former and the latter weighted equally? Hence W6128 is 1.5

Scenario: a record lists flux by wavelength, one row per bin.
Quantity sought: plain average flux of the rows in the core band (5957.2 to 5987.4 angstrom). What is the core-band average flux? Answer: 50.7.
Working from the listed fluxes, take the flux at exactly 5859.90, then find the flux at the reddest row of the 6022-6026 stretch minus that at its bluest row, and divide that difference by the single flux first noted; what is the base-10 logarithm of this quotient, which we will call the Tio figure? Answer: -2.1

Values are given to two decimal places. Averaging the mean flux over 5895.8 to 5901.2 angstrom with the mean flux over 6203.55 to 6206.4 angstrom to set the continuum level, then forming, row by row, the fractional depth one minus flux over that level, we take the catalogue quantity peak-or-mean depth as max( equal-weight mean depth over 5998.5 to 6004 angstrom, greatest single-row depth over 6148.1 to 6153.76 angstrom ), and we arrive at 0.05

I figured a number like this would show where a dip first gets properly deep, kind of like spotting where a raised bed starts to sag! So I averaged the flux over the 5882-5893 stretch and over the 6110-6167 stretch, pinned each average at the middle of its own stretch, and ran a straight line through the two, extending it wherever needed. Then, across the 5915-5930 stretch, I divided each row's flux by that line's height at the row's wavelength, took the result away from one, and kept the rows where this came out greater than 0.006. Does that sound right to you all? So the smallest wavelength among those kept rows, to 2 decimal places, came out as 5929.12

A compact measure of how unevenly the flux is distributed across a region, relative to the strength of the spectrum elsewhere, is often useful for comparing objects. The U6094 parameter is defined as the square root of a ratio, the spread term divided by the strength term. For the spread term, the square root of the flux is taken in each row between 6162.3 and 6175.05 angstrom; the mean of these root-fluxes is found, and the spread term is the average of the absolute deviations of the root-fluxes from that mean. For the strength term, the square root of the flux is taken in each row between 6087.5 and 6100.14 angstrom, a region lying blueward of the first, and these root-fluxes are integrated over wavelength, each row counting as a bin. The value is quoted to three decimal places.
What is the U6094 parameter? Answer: 0.027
